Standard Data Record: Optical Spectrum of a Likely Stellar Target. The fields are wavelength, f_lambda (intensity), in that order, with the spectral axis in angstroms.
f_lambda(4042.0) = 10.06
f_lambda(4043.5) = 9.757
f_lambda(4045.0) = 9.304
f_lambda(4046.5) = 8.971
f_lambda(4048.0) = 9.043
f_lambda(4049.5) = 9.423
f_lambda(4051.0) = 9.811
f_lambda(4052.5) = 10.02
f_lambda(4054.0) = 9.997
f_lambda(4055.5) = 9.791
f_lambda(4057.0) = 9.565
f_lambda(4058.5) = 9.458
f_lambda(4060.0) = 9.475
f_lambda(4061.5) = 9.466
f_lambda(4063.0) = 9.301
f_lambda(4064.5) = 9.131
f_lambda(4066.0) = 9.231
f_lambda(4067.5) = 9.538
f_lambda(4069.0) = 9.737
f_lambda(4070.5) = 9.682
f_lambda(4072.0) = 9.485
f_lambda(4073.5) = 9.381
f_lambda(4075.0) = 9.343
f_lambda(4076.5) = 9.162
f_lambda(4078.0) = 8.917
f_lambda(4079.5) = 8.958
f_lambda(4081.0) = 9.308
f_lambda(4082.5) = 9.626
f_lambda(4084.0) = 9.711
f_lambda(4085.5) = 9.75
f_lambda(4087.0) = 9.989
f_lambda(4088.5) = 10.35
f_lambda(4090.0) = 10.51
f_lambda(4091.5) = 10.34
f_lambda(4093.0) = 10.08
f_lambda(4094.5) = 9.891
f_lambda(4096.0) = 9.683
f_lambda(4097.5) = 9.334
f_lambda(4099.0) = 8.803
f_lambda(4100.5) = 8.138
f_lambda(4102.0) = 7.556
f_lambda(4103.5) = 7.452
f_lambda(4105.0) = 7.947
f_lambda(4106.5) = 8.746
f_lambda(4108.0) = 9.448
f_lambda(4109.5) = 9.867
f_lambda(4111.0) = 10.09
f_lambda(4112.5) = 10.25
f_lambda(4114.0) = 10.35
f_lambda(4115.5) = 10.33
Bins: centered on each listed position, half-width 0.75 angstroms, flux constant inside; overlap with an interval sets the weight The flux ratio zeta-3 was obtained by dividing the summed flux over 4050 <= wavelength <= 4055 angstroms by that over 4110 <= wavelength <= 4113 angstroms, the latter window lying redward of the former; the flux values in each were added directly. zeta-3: 1.47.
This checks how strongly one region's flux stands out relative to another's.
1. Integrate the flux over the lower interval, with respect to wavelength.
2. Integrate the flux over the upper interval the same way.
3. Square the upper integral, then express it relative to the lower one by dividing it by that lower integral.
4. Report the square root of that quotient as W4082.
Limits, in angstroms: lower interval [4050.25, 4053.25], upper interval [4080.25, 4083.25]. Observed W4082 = 5.2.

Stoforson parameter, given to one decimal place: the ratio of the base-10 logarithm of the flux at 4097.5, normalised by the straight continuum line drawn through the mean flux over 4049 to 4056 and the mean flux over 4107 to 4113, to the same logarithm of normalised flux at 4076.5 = 0.8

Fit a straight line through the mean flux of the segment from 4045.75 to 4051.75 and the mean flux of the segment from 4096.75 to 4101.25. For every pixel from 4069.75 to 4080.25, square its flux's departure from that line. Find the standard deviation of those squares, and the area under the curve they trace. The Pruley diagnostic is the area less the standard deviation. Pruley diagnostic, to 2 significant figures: 1.1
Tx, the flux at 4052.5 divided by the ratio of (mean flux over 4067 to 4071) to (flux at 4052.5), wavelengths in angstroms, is 10.4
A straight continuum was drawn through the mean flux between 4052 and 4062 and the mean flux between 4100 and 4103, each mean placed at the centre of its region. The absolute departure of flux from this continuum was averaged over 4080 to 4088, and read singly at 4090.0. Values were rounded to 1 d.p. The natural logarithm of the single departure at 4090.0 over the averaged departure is 0.7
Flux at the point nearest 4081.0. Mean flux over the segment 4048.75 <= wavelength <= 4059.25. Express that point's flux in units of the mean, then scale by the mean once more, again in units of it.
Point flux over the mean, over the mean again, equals 0.098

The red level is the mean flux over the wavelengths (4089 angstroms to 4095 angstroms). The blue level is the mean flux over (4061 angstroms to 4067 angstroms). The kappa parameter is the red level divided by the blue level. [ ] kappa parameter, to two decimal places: 1.10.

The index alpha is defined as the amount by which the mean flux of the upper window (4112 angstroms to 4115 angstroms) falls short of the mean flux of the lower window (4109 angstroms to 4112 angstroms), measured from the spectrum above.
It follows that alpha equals -0.3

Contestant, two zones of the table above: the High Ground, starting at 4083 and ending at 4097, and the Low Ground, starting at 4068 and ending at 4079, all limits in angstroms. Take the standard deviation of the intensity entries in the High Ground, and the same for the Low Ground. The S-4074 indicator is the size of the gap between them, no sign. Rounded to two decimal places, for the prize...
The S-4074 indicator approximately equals 0.02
